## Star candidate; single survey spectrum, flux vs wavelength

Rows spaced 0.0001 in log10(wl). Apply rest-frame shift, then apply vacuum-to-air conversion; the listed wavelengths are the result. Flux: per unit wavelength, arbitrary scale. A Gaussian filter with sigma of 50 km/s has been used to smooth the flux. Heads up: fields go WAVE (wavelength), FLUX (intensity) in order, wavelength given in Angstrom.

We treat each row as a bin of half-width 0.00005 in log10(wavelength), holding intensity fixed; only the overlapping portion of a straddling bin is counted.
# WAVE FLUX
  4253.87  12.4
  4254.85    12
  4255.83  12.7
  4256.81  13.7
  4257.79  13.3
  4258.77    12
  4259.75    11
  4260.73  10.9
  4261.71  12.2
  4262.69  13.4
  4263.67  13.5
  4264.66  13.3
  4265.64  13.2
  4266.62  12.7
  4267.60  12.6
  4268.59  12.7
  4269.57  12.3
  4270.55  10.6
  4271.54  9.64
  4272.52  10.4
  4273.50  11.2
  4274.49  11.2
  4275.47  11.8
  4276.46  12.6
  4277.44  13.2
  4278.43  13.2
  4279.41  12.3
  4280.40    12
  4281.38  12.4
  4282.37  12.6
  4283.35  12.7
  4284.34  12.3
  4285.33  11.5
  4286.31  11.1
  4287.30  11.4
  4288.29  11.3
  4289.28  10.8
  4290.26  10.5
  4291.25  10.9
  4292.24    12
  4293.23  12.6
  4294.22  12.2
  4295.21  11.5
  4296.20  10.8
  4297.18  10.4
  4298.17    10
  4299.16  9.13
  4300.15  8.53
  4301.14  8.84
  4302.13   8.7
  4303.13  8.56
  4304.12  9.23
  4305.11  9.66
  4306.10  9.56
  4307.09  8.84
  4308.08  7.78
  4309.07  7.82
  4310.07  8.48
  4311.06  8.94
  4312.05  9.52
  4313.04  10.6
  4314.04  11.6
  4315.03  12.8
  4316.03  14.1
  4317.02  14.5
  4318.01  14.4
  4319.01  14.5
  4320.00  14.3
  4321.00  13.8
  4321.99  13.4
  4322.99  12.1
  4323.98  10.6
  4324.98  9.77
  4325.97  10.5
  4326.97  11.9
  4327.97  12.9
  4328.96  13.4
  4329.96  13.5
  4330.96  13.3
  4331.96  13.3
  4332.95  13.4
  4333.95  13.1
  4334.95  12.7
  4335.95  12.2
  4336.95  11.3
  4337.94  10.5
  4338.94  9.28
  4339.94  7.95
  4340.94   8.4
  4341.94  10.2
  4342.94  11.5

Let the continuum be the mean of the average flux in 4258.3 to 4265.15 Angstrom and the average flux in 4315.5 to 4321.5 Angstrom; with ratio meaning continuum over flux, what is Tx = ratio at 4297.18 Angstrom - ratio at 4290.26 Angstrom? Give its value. 0.01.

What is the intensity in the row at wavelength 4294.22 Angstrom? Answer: 12.2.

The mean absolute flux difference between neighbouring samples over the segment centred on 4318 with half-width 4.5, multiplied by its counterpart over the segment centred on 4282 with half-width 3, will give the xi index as 0.15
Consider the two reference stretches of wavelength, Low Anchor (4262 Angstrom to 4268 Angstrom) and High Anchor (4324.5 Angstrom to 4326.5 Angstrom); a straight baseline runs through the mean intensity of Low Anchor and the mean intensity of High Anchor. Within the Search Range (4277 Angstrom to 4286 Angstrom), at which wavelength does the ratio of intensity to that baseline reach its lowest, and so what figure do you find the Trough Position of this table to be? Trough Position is 4285.33 Angstrom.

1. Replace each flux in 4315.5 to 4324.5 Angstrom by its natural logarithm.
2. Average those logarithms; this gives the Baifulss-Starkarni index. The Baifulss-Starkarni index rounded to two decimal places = 2.60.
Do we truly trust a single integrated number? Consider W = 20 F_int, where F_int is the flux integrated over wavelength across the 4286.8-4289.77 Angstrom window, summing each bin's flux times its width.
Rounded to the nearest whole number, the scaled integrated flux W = 662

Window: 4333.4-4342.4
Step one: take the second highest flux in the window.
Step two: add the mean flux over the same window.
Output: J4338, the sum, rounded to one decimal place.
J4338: 23.3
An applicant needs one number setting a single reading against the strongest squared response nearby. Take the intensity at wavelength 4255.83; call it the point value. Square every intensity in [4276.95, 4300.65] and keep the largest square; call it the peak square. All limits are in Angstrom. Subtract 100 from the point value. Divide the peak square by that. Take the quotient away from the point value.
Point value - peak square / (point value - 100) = 14.7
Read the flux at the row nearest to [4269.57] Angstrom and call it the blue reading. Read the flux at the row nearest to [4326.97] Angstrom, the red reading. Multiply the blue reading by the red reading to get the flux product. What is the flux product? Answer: 146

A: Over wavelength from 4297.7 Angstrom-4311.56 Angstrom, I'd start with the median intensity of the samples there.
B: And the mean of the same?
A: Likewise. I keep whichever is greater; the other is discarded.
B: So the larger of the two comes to 8.9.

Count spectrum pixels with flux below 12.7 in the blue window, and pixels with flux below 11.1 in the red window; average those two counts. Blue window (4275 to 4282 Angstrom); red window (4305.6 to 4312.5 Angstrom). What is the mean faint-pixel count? 6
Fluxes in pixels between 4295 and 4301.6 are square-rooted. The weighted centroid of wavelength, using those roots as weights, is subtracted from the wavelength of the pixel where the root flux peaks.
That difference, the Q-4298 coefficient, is -2.9 Angstrom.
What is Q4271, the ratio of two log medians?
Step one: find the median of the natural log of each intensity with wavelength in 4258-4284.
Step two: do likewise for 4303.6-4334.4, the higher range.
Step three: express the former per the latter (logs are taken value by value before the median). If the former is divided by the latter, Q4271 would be 1.01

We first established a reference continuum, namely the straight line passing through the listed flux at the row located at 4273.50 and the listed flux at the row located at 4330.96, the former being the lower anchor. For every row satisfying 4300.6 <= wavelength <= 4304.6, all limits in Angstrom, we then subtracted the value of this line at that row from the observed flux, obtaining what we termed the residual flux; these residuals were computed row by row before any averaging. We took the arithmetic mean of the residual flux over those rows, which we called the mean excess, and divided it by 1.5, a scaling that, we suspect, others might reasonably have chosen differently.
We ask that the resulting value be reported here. -2.3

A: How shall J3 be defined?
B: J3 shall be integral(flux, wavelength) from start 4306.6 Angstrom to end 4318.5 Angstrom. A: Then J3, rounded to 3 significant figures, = 128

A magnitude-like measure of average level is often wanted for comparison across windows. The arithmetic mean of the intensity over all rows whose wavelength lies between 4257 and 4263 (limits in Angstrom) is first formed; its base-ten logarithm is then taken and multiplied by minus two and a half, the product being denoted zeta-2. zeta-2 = -2.71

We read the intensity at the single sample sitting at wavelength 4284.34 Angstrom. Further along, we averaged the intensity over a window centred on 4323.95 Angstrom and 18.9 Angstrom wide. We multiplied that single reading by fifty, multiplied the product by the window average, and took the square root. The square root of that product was 89.3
